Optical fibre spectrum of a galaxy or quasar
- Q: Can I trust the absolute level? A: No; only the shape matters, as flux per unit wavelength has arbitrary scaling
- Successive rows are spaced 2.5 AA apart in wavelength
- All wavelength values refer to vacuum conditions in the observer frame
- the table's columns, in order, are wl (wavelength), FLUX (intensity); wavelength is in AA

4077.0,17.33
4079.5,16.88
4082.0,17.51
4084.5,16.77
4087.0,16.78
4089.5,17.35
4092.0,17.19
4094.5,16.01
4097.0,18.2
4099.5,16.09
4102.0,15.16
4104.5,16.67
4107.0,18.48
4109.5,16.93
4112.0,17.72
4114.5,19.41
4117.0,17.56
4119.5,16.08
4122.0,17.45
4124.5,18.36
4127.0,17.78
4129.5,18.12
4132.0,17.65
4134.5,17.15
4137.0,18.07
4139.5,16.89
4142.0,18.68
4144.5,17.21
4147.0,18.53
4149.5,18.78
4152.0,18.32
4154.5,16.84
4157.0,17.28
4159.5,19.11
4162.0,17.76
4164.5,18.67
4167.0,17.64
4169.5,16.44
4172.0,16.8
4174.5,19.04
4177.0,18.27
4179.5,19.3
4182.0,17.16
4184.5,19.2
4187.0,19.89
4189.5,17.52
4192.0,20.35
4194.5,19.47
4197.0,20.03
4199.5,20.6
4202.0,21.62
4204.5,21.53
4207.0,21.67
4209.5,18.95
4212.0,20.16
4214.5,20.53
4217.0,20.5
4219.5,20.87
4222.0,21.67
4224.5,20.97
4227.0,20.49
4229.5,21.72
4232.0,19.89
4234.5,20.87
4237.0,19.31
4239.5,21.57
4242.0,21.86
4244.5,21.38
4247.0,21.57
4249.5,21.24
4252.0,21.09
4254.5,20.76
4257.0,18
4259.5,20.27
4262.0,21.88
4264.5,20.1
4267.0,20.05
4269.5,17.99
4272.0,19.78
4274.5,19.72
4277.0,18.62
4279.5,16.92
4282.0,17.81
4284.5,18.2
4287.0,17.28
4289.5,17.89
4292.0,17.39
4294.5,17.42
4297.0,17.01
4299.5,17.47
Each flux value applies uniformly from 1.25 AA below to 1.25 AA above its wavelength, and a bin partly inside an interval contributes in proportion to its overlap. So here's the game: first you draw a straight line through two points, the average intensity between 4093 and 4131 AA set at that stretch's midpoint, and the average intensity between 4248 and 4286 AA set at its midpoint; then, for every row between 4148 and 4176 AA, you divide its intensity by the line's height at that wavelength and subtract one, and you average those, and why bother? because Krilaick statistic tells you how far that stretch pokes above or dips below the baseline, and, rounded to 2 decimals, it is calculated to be -0.01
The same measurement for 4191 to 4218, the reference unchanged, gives 0.10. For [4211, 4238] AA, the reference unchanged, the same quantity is 0.09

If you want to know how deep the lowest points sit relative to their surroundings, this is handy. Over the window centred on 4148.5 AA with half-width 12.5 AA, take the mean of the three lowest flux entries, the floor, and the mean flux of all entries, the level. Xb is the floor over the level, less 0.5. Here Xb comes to 0.445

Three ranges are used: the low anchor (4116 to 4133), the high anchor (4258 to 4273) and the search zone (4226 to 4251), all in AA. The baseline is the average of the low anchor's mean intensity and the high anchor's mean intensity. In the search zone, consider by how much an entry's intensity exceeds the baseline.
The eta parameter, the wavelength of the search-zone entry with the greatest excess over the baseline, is 4242.0 AA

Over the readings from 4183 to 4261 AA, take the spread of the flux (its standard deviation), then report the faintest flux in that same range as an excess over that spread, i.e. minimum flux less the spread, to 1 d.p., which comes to 16.4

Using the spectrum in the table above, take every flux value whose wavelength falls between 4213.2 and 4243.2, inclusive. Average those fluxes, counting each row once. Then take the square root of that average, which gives 4.57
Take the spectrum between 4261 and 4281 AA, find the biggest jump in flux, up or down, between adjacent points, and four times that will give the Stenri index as 8.2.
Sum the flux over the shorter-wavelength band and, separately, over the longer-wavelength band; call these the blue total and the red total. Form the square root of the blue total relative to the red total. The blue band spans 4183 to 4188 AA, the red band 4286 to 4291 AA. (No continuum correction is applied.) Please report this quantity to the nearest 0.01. 1.05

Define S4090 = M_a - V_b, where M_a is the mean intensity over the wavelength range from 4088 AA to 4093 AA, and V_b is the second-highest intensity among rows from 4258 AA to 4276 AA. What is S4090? -3.0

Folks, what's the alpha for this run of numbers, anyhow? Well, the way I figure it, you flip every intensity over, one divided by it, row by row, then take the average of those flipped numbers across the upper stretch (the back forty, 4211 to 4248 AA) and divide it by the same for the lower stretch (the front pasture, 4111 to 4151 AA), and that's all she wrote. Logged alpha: 0.853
